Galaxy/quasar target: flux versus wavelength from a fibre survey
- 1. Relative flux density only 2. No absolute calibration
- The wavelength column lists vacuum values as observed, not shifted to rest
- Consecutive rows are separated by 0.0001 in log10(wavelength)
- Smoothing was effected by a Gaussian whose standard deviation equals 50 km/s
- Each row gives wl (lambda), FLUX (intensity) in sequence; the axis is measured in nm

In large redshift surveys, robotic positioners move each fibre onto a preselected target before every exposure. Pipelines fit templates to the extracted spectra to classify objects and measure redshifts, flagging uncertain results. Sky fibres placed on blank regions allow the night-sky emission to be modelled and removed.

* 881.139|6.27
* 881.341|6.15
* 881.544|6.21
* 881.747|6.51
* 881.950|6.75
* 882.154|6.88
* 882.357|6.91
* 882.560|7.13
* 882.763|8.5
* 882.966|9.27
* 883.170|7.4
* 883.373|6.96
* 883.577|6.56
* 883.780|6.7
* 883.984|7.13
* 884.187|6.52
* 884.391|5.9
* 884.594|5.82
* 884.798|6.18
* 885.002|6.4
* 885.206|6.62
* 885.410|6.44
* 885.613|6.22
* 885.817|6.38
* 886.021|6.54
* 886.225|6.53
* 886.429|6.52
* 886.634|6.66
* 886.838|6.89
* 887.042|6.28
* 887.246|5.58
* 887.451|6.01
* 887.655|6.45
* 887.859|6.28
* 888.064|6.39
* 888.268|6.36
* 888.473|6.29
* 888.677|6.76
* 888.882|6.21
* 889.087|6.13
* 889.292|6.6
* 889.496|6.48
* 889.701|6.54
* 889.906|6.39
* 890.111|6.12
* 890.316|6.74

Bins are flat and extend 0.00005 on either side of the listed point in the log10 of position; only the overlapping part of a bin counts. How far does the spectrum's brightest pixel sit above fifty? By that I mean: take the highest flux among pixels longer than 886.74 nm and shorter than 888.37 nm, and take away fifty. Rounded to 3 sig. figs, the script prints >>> -43.1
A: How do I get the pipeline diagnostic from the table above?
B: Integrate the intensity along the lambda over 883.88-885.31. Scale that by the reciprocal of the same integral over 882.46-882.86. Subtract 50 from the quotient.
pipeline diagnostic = -47.1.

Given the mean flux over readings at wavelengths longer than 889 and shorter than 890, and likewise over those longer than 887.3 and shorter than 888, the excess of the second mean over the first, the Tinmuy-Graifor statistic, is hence -0.2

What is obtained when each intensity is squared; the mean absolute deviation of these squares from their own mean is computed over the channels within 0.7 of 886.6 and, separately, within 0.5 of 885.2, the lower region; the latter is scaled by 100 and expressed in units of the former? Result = 49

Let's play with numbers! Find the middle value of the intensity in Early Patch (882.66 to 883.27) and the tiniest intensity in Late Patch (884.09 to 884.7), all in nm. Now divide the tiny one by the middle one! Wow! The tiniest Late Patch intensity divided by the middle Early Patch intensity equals 0.68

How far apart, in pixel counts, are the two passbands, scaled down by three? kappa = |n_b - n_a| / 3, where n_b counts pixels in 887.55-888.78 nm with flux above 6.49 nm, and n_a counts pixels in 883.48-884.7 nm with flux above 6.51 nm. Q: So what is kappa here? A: 1.00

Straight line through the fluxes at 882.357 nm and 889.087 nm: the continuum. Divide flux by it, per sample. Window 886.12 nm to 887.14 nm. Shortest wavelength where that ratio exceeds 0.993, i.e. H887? 886.225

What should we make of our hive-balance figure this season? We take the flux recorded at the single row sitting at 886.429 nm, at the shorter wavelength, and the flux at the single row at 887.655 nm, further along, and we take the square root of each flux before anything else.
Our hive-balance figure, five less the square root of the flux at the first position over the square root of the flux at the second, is 3.99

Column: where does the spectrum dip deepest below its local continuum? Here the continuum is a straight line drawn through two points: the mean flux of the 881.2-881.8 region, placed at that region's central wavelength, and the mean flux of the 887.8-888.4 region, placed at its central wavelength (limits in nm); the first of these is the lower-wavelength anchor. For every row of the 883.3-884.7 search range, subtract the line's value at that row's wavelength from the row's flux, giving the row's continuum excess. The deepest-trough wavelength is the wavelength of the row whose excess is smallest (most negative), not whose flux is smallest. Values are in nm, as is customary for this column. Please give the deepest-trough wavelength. 884.594 nm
